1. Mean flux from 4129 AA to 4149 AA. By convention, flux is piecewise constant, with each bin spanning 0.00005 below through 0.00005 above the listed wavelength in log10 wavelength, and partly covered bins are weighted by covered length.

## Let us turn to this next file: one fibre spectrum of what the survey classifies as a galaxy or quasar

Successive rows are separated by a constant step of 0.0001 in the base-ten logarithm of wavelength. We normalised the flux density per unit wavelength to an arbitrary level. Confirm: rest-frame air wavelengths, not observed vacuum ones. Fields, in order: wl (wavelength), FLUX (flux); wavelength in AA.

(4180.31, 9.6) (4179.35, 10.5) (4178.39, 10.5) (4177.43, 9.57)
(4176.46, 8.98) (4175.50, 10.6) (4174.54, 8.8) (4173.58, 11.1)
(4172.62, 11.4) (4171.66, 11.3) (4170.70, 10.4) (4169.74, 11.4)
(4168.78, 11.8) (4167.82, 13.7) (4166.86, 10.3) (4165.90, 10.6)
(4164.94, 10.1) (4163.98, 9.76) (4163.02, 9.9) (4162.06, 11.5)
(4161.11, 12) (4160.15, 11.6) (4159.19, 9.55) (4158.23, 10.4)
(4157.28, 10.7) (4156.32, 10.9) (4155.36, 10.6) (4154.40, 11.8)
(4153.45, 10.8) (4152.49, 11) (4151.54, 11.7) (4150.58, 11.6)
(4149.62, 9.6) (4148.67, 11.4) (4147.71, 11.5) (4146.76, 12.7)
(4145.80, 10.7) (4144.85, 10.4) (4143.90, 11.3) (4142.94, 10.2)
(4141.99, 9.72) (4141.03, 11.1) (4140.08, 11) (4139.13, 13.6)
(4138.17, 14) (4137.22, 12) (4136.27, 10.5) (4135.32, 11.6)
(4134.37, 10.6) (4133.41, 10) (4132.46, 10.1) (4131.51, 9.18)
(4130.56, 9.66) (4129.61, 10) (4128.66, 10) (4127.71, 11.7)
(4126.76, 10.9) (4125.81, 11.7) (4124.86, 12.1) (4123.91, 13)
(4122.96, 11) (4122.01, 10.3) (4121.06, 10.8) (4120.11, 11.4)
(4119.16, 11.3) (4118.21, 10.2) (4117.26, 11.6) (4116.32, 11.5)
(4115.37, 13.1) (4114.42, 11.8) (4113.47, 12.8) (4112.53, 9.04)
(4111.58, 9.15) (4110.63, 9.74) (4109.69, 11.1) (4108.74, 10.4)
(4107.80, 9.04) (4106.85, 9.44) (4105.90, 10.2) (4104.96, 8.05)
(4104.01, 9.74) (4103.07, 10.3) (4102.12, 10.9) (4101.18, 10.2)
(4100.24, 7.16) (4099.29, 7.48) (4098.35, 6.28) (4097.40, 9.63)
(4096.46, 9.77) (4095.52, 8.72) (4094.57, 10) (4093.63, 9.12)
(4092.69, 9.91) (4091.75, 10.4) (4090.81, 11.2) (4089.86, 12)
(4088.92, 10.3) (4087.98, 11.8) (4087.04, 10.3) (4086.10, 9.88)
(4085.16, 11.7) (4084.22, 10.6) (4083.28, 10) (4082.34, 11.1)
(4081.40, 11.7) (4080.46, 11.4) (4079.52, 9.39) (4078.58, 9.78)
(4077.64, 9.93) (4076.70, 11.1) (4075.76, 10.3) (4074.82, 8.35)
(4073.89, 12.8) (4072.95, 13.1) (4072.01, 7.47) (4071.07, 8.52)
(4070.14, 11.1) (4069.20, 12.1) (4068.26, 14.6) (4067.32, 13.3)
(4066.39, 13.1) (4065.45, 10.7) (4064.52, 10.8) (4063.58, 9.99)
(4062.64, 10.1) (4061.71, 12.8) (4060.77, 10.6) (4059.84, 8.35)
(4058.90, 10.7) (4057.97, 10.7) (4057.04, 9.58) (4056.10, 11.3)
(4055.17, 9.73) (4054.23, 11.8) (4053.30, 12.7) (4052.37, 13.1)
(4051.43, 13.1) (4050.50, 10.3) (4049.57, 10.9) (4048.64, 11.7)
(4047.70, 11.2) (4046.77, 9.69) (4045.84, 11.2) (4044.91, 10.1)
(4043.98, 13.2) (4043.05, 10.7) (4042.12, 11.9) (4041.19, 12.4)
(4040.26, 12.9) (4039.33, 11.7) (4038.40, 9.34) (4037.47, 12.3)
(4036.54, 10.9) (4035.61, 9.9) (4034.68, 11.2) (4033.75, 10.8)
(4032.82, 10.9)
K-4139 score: 11.0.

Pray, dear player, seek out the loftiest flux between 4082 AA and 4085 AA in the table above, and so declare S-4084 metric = 11.1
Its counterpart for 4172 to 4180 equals 11.4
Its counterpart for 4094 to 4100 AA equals 10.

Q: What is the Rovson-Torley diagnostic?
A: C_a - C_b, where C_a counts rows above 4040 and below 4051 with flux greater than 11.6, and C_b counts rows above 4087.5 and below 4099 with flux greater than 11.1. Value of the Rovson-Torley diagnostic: 2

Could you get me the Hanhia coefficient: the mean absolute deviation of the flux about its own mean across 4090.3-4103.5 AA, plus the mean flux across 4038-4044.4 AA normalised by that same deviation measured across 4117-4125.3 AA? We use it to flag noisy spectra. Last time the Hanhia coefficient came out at 19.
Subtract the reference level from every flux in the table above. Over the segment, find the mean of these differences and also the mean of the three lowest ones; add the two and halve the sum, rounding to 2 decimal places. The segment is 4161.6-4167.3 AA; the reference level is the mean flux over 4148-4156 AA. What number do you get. -0.92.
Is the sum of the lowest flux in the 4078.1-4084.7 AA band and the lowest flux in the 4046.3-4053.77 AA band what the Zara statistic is 19.1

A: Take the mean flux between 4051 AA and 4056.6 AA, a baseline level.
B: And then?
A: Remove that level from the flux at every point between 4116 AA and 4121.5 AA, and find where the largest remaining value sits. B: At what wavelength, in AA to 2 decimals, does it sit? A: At 4117.26 AA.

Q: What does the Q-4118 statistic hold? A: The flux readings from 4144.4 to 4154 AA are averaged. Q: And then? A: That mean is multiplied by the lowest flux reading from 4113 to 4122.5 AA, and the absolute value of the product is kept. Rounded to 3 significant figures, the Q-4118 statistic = 114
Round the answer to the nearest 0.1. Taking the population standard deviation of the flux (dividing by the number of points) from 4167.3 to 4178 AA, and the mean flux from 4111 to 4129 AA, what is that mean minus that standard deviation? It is 9.9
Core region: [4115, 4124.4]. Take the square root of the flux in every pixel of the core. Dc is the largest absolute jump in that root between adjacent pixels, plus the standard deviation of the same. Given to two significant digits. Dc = 0.43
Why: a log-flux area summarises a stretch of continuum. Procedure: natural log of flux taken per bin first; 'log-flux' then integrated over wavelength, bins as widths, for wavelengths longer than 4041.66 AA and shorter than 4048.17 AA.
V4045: 15.7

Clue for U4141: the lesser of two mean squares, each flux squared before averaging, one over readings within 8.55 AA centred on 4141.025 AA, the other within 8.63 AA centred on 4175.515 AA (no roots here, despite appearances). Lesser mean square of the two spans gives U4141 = 107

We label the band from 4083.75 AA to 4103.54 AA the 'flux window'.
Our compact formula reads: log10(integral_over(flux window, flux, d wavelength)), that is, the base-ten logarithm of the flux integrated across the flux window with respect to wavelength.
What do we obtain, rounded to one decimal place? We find 2.3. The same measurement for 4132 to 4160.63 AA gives 2.5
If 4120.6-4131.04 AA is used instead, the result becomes 2.1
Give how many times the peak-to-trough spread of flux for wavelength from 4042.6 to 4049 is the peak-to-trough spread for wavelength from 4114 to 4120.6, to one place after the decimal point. 1.2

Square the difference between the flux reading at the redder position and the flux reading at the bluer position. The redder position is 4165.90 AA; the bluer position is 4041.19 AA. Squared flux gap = 3.2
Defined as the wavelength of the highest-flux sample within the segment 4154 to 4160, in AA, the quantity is 4154.40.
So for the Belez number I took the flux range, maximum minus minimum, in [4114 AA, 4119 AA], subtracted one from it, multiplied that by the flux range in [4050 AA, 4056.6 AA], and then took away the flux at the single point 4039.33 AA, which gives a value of -5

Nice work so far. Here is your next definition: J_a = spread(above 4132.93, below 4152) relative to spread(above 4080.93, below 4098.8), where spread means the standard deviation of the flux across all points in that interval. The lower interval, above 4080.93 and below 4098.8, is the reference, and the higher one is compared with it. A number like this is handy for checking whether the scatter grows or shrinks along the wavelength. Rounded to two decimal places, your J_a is 0.88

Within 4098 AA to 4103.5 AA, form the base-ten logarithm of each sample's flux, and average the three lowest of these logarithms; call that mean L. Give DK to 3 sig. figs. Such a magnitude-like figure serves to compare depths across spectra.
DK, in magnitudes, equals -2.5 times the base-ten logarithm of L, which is 0.186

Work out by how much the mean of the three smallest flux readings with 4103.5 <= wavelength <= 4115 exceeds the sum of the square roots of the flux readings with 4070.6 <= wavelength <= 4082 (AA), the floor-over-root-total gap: -29.71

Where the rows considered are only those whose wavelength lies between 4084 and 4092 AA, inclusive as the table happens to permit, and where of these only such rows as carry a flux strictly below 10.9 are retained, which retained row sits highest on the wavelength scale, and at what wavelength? 4091.75 AA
